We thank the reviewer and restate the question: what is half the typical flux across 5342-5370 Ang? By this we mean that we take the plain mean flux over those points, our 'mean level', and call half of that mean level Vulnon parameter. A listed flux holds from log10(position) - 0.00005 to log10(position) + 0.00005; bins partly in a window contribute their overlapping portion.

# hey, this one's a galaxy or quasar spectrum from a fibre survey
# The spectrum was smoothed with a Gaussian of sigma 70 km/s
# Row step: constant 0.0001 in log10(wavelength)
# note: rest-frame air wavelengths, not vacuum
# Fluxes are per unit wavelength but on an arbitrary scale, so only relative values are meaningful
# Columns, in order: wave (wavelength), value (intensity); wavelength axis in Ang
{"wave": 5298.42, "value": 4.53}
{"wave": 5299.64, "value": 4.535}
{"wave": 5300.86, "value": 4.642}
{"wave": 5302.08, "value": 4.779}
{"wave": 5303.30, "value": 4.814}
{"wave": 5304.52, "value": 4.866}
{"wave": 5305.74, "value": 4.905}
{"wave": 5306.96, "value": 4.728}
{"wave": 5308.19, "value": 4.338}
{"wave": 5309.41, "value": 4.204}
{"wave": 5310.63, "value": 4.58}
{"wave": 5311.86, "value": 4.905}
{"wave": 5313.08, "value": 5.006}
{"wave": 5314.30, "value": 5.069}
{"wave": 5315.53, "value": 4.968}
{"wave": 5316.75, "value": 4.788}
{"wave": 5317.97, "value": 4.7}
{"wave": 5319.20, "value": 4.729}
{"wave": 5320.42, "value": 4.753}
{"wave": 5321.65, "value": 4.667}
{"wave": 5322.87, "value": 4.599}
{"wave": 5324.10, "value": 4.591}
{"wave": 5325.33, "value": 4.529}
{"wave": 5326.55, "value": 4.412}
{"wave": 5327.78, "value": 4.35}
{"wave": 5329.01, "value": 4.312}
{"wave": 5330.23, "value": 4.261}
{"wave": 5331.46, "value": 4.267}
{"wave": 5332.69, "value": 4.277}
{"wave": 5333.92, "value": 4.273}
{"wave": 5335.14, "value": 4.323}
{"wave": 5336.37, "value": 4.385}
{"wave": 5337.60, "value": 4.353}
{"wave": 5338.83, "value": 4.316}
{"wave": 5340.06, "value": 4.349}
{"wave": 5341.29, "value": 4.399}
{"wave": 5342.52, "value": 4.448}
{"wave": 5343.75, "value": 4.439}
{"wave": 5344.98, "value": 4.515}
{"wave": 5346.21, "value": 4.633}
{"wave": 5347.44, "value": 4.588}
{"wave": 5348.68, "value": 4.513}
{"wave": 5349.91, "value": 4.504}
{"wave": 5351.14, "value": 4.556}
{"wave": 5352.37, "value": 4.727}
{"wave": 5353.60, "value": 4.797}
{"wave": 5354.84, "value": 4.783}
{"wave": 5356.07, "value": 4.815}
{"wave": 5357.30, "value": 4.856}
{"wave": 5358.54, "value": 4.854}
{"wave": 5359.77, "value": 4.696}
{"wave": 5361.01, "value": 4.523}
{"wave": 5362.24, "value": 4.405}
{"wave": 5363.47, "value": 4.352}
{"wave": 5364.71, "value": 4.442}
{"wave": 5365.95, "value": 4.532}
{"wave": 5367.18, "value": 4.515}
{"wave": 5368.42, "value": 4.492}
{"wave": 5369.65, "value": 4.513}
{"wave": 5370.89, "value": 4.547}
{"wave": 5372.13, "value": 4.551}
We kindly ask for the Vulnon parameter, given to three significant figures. 2.29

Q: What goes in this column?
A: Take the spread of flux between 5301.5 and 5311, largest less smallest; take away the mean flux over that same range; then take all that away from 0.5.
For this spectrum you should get 4.45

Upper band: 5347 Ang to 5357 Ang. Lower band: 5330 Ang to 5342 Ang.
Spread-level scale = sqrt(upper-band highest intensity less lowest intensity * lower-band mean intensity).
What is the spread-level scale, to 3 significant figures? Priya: 1.16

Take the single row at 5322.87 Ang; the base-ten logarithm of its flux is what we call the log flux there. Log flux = 0.66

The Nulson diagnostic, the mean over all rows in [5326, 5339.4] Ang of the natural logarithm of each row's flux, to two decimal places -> 1.46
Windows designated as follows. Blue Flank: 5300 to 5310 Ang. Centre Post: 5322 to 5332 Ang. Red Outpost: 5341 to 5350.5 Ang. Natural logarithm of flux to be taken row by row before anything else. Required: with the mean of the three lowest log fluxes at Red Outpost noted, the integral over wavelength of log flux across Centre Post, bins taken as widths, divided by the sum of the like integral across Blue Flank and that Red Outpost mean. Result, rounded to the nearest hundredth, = 0.88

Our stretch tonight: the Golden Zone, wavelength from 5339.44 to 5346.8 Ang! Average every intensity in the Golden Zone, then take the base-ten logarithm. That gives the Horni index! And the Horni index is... 0.650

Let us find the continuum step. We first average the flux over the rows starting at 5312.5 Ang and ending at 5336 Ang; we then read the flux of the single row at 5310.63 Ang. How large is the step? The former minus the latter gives 0.0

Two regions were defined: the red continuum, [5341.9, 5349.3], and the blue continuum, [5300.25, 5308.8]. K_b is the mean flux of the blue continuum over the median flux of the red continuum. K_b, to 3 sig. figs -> 1.05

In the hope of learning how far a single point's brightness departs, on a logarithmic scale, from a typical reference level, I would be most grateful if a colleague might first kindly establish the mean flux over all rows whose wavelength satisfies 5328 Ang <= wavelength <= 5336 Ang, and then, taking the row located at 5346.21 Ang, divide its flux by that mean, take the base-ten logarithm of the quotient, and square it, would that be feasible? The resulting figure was 0.0011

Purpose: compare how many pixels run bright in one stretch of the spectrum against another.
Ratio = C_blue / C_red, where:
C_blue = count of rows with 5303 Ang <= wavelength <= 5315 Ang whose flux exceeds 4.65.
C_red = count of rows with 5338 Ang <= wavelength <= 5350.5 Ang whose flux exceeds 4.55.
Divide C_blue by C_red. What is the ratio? 3.5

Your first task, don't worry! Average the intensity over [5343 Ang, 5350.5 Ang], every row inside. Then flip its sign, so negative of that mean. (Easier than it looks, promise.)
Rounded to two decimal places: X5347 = -4.53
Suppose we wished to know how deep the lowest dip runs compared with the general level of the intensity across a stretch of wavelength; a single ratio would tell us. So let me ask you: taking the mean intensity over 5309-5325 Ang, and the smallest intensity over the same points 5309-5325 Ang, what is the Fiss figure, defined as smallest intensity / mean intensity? 0.89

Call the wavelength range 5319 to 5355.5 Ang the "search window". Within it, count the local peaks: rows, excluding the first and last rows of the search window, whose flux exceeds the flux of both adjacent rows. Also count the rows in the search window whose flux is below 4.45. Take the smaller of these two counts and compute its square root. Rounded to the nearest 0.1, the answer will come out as 2.4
